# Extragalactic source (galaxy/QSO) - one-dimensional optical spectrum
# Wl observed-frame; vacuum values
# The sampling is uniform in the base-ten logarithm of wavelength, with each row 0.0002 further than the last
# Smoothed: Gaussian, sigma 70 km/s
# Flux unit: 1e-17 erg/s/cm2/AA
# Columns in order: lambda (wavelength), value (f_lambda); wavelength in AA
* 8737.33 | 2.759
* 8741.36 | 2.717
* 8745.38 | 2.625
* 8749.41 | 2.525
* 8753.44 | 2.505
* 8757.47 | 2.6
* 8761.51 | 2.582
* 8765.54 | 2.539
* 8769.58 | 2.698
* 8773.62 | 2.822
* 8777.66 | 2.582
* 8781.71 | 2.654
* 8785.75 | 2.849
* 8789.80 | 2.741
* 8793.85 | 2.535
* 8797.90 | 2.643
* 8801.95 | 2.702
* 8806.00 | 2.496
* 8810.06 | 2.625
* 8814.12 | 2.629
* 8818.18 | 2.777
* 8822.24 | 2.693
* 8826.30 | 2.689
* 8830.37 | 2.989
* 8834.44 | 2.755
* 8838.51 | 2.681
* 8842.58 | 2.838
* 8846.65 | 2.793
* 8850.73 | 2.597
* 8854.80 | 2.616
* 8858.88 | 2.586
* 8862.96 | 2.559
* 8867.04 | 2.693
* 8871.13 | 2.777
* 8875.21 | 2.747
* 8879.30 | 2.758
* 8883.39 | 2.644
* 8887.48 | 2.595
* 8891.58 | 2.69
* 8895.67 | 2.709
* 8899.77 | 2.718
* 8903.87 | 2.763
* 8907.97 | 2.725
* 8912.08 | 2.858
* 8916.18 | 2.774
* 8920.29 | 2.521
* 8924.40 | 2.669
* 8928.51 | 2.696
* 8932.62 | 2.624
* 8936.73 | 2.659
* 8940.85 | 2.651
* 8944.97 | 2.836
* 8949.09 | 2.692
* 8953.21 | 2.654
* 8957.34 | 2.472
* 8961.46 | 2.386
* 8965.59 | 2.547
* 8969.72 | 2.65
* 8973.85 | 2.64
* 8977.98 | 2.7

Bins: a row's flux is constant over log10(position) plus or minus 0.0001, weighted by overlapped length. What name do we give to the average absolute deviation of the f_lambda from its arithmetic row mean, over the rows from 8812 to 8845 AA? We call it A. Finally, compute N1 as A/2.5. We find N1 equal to 0.0335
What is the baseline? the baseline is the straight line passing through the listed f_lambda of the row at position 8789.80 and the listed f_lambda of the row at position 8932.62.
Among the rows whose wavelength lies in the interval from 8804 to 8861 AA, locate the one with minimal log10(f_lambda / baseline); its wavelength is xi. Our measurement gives 8806.00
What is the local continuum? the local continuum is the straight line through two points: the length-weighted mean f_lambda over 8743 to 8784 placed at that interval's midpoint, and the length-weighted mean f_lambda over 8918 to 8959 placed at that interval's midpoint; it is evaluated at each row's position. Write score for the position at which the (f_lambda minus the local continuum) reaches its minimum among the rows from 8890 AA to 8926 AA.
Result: 8920.29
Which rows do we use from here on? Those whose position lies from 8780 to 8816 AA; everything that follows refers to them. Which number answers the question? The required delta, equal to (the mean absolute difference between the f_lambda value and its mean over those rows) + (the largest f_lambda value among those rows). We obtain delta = 2.92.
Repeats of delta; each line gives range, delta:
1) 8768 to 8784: 2.89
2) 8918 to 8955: 2.89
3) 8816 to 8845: 3.07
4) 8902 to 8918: 2.90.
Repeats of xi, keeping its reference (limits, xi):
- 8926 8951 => 8932.62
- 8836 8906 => 8862.96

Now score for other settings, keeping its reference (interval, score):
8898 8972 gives 8961.46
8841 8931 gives 8920.29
